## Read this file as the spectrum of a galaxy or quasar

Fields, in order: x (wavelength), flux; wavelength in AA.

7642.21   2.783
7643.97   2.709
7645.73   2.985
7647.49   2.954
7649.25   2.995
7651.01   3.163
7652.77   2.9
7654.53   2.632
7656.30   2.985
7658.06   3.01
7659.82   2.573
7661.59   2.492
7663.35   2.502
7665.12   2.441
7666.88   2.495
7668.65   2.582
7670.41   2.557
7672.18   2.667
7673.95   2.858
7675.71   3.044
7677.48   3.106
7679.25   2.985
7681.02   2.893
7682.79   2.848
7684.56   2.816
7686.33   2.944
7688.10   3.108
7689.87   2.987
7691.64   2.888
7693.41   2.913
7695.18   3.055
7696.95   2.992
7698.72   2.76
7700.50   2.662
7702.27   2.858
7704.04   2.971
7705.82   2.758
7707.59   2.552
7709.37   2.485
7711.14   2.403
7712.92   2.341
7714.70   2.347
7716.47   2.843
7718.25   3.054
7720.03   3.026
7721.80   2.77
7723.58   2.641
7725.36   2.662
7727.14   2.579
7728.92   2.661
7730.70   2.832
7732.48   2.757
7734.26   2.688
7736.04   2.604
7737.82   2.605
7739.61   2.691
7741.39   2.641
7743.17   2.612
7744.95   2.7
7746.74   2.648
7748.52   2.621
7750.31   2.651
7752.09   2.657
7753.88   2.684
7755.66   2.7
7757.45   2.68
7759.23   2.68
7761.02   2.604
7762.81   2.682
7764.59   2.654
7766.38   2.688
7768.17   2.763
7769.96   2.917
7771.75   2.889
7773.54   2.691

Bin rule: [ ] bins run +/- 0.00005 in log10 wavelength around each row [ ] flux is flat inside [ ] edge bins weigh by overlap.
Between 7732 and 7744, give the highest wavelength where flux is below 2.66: 7743.17 AA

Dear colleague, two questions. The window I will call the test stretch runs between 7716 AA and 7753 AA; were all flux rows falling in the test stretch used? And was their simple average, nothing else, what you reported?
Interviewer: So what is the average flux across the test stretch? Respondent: 2.71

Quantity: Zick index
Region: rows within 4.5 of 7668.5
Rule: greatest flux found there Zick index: 2.667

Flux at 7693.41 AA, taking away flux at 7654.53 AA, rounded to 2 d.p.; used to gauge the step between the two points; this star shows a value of 0.28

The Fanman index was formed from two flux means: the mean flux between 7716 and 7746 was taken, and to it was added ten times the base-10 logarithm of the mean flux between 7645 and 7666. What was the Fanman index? 7.20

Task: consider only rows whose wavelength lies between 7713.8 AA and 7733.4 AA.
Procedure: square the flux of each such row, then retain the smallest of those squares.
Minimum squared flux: 5.51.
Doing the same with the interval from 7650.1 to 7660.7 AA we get 6.62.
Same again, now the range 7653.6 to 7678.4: 5.96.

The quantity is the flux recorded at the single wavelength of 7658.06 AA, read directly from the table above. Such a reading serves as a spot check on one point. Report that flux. 3.01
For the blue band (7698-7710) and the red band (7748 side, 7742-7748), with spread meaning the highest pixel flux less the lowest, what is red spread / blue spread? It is 0.18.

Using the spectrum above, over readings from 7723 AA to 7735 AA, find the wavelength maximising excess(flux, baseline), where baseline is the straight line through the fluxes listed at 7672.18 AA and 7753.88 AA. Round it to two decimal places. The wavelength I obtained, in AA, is 7730.70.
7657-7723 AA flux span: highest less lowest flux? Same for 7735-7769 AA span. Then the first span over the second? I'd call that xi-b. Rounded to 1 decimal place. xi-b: 4.8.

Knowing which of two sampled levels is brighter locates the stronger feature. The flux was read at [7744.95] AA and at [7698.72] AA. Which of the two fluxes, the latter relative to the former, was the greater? 2.76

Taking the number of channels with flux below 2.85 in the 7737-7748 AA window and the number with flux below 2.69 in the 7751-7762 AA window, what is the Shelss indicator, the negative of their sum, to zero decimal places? -11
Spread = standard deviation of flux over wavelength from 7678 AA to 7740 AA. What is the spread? 0.20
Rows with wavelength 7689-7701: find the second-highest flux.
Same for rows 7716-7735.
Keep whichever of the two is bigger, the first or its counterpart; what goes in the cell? 3.03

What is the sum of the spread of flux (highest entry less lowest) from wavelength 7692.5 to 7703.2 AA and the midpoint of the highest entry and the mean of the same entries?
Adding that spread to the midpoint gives 3.4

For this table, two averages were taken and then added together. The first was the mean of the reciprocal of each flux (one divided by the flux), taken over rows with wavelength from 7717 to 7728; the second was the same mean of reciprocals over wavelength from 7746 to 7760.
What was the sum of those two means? 0.735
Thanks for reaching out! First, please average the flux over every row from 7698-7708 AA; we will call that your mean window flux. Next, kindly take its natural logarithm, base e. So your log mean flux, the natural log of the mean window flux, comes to 1.02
